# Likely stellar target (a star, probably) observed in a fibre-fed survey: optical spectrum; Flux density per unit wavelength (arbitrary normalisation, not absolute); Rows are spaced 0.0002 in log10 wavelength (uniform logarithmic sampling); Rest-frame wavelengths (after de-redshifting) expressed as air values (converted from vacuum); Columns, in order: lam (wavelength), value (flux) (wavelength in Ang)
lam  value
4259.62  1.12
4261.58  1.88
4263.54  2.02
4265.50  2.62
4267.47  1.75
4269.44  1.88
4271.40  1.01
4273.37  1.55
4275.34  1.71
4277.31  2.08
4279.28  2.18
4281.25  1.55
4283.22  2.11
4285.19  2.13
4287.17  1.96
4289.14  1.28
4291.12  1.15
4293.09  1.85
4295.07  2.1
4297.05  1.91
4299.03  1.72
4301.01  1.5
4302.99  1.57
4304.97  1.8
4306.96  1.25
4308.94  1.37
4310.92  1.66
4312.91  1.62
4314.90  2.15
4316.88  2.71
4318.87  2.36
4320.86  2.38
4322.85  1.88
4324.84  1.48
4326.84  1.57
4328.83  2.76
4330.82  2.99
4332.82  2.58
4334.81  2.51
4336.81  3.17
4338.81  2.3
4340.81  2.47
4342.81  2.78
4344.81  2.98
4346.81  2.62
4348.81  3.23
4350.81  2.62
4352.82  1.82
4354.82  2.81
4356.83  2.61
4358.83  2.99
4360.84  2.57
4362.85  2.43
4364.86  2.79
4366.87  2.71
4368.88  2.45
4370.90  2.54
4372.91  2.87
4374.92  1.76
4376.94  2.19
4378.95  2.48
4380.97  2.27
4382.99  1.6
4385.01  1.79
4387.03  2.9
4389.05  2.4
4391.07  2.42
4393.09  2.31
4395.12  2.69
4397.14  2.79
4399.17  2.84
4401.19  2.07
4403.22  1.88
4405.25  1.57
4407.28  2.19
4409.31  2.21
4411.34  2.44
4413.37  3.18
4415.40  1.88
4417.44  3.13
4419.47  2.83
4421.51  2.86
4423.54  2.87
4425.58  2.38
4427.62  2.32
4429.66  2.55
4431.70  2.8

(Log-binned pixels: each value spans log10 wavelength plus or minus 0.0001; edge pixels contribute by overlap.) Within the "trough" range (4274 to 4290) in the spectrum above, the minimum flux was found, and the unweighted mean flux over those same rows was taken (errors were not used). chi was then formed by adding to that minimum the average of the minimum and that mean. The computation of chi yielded 2.9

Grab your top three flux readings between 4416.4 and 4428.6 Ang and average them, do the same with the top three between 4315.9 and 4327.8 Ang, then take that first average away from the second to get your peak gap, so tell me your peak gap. -0.47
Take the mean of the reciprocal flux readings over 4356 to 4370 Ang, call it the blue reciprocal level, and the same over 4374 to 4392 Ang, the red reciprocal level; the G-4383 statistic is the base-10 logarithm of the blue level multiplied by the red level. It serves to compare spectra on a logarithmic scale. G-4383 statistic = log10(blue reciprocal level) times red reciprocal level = -0.198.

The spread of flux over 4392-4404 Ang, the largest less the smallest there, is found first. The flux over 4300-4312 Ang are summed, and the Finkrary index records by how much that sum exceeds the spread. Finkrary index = 8.2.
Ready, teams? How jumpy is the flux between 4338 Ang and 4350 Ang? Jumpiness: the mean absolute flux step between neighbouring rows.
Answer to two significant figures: 0.33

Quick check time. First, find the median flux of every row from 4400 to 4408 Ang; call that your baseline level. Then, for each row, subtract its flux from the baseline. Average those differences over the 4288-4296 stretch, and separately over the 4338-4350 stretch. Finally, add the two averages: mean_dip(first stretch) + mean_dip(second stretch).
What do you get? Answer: -0.4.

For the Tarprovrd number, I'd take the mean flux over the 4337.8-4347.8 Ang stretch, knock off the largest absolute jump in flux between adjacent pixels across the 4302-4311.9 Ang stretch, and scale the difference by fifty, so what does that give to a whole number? 104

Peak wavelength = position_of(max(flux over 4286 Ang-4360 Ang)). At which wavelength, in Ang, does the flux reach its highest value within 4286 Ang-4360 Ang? 4348.81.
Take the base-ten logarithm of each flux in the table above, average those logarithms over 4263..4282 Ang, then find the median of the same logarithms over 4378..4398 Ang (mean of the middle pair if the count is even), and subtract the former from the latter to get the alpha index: 0.13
